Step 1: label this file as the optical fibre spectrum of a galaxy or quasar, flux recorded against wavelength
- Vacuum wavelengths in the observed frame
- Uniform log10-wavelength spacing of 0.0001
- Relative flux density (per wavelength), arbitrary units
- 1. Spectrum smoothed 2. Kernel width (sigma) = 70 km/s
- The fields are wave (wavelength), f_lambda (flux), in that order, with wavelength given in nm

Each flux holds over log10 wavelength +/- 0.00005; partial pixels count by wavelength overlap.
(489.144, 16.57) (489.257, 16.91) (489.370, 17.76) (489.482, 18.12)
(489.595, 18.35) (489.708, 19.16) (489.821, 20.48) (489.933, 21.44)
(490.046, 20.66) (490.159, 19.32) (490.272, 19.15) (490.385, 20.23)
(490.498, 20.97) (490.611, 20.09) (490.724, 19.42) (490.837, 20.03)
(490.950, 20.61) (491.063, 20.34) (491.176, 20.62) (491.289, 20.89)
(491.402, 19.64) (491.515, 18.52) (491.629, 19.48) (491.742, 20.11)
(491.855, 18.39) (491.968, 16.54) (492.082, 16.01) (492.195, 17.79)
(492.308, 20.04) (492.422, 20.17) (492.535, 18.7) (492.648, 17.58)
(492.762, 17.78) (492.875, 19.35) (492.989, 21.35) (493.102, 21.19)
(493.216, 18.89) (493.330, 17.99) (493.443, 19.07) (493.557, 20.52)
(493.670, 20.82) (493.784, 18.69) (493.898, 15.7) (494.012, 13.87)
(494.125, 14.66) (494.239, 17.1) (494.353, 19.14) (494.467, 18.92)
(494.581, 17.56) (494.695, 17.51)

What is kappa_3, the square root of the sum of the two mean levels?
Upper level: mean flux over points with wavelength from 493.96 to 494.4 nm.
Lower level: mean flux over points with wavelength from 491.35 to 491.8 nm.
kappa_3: 5.97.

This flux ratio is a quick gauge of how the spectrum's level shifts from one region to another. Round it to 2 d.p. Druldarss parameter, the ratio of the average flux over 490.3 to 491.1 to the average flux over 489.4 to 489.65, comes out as 1.11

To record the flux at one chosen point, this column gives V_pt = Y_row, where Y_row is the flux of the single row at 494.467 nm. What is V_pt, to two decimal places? 18.92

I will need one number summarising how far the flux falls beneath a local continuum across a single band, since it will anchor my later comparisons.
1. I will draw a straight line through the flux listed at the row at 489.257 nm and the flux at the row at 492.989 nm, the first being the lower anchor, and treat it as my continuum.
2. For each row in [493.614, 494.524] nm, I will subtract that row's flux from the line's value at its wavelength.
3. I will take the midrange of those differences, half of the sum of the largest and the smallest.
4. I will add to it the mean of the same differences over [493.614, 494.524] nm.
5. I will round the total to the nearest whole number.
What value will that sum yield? 10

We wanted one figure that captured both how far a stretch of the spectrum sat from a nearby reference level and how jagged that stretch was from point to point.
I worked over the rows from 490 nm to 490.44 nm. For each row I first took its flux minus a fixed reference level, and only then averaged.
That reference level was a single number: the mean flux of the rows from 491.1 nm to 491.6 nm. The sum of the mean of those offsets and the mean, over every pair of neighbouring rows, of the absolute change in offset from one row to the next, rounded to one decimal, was 0.8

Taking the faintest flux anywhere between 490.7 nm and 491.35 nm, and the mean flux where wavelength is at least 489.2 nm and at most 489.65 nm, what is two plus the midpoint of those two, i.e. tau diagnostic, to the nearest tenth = 20.6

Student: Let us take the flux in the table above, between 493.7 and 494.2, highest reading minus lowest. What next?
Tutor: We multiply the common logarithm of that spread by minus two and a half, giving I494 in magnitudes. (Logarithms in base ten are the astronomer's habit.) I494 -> -1.7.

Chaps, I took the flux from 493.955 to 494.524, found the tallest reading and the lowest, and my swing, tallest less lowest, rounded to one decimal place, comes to 5.3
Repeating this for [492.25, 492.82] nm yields 2.6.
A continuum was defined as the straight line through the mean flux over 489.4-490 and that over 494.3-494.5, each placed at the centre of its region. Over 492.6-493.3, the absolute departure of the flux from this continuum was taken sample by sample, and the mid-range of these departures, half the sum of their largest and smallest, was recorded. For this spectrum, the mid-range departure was 1.2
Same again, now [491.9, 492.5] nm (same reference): 2.0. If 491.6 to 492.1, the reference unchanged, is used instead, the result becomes 1.7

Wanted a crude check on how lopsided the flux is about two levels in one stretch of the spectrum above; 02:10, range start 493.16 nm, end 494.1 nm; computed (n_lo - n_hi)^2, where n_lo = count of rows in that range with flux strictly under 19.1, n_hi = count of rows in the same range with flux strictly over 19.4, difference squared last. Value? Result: 16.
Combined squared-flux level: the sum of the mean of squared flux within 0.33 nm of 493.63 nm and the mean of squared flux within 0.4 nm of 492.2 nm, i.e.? 691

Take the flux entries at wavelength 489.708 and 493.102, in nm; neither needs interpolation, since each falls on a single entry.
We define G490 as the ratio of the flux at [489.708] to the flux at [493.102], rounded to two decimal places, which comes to 0.90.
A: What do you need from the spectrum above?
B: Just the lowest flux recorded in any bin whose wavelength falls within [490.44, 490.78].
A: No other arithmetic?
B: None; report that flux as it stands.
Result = 19.42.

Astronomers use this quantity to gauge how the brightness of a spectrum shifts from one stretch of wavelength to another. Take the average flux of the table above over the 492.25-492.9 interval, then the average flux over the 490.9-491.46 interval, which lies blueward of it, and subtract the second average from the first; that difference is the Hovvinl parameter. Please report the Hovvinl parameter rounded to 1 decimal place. -1.5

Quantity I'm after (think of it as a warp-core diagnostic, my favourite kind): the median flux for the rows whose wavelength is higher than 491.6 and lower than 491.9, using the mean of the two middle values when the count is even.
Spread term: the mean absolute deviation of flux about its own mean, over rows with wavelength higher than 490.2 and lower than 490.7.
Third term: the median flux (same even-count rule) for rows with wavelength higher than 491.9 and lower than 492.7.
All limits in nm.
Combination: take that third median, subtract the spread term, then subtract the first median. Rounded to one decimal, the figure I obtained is -2.2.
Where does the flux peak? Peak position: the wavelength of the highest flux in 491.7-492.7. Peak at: 492.422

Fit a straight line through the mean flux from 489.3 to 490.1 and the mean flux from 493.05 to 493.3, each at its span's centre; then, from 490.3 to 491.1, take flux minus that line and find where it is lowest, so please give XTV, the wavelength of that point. 490.724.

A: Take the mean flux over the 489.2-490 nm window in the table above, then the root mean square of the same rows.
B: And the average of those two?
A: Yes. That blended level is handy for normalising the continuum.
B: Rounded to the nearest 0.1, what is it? 18.9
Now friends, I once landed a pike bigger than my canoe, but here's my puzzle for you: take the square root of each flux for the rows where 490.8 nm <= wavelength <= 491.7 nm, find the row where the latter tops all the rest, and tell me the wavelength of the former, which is 491.289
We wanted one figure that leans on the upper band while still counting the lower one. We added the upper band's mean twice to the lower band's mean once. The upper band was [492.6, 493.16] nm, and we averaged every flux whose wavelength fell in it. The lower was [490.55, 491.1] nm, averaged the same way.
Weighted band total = 59.0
